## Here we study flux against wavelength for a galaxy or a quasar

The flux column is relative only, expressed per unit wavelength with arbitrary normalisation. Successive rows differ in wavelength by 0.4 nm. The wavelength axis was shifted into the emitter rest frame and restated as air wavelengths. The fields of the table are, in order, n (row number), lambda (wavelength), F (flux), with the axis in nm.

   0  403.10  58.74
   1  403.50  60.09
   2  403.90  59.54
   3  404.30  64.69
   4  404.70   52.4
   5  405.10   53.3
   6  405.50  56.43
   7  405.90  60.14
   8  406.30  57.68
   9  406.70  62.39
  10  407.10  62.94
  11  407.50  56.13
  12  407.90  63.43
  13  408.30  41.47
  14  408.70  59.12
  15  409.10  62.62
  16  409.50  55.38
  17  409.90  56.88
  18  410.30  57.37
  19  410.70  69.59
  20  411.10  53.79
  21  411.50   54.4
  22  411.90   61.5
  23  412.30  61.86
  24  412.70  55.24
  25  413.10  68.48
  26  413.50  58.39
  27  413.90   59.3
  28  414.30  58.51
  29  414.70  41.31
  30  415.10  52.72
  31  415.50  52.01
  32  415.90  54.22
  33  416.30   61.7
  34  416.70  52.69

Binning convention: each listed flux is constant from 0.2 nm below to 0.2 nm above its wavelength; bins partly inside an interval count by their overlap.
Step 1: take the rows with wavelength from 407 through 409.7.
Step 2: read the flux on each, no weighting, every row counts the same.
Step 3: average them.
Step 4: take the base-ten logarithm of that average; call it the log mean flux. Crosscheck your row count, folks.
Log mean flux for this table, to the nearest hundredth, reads 1.76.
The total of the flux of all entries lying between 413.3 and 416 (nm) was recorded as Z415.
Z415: 376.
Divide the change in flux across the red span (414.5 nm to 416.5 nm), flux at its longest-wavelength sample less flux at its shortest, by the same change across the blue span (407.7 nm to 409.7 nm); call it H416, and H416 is -2.5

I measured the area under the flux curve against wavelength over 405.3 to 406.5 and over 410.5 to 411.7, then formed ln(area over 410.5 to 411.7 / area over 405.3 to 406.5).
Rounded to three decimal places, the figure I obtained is 0.020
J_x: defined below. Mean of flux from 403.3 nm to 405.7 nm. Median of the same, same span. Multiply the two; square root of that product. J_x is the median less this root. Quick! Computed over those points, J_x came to 0.1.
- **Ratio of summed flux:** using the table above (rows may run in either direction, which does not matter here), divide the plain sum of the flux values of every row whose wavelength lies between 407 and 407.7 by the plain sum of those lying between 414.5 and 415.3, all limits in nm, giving 1.27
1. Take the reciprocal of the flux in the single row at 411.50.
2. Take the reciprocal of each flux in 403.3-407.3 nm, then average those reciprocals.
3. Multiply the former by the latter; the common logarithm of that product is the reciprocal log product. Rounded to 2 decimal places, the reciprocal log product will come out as -3.50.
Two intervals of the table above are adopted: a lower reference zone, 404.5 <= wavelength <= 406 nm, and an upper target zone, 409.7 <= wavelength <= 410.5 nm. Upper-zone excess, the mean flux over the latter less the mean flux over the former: 2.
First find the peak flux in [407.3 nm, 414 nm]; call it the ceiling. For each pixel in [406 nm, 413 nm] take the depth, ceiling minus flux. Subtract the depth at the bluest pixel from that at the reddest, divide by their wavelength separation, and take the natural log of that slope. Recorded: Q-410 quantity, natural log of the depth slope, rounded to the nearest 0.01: -0.96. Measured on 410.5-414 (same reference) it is 1.17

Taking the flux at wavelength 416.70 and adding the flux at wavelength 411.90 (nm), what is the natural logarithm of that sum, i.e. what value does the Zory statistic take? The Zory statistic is 4.74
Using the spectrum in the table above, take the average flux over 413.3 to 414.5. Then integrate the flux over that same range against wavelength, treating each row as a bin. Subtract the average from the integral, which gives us 12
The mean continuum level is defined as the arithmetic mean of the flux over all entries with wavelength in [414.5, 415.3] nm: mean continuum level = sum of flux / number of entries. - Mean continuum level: 47.0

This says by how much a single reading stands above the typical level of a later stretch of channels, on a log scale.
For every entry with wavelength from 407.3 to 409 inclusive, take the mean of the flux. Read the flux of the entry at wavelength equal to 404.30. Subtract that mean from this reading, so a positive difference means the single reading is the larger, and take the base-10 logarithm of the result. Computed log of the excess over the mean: 1.0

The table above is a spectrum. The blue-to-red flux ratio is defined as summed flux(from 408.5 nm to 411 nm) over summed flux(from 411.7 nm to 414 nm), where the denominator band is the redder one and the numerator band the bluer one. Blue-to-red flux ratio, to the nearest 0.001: 0.990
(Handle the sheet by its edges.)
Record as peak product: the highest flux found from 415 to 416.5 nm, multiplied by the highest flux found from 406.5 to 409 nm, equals 3914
